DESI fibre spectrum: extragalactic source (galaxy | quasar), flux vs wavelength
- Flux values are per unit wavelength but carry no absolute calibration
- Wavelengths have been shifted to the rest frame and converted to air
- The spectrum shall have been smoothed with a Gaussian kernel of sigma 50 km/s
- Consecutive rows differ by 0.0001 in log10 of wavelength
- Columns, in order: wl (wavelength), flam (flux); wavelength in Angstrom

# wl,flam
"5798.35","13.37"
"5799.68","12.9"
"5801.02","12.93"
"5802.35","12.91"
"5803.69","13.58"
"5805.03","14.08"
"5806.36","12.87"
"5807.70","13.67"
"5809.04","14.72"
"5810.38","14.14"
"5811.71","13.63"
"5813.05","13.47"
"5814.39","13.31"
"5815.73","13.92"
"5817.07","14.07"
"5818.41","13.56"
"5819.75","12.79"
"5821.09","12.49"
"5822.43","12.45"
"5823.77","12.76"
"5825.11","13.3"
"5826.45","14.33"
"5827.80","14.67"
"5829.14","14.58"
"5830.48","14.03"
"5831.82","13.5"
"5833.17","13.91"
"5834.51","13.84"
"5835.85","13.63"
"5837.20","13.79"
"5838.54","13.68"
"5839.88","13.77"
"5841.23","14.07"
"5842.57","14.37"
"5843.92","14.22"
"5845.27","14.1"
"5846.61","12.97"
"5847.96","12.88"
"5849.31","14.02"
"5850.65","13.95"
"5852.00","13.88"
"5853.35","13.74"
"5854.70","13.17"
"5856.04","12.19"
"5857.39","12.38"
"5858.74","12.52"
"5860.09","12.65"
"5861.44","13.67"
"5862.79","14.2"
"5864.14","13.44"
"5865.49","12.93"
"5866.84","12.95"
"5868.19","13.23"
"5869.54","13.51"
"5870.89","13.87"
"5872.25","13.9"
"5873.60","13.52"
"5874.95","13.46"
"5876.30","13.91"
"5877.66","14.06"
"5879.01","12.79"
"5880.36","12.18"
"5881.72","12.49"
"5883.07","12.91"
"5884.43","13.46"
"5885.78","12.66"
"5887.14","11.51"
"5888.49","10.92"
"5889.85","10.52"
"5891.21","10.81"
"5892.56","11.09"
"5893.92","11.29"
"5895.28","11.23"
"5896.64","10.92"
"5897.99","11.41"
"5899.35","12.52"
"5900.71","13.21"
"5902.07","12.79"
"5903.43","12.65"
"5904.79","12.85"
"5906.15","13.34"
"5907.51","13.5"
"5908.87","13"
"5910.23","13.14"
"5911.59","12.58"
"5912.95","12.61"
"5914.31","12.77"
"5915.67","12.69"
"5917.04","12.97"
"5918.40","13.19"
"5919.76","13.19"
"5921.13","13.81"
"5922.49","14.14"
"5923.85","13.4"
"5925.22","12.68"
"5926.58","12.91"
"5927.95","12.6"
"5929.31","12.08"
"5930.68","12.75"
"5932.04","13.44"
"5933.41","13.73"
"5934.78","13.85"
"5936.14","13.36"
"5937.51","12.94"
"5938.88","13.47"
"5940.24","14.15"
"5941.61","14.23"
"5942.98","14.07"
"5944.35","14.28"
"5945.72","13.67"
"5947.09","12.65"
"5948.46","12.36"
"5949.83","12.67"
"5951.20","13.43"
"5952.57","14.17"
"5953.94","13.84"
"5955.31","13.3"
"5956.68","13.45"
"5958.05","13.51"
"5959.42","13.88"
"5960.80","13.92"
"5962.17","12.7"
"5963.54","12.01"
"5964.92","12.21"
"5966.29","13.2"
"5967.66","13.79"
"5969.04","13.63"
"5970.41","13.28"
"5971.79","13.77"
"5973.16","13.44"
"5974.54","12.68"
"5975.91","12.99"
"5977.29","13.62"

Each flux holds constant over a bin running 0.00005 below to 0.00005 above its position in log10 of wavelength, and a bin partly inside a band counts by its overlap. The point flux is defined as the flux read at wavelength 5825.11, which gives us 13.3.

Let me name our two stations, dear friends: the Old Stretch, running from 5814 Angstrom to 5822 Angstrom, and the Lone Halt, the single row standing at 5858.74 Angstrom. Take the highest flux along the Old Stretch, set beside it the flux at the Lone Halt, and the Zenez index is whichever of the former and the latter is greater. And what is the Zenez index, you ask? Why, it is 14.1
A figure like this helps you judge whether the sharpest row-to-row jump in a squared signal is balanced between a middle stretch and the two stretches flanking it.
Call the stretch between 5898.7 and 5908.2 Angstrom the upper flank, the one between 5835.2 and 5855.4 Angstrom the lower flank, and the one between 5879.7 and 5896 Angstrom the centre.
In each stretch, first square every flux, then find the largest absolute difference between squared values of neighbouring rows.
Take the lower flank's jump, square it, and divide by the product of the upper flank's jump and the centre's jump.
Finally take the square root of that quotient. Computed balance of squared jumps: 1.38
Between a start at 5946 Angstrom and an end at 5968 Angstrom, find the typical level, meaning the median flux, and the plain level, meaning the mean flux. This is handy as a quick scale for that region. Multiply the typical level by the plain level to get 176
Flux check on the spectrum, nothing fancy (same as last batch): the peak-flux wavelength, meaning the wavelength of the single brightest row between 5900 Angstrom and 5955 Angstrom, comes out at 5944.35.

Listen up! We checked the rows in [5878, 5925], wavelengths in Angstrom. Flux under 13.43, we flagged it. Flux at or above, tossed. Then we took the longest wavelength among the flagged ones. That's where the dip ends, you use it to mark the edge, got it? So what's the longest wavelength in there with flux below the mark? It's 5923.85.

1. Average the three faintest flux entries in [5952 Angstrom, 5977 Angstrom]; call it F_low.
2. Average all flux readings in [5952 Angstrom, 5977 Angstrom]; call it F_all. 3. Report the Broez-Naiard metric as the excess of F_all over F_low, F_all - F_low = 1.02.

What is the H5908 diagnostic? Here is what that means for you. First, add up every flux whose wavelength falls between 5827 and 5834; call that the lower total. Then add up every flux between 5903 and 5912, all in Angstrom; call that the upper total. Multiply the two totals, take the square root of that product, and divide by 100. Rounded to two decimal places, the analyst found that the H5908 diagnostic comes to 0.80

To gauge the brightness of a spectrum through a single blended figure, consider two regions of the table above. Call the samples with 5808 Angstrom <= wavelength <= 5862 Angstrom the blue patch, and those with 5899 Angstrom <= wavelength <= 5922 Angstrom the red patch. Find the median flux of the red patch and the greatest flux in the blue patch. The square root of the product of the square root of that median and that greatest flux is 7.28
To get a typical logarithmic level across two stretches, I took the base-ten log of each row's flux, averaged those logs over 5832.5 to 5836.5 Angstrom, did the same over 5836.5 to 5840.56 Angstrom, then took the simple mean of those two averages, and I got 1.14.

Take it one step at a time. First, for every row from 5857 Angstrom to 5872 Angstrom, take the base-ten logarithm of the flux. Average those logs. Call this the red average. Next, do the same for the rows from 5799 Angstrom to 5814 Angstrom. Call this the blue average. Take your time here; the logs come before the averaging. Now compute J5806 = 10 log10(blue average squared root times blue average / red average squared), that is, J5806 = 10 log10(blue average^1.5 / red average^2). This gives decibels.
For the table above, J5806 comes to -0.19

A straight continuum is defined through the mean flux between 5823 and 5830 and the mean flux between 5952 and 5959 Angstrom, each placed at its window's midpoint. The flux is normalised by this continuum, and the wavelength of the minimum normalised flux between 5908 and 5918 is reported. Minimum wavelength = 5911.59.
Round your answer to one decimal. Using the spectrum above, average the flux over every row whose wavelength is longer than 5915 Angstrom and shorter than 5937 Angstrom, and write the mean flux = 13.2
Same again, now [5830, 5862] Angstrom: 13.5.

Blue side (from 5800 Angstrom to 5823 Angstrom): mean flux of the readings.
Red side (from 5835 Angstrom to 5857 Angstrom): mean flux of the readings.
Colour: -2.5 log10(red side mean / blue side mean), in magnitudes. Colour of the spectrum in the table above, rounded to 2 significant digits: -0.016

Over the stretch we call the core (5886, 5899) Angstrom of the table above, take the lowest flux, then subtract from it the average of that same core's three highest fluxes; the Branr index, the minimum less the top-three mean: -0.88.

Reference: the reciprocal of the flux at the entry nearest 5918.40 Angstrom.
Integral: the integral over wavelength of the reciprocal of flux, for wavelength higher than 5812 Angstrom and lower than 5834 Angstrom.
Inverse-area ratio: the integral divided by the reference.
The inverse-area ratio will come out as 21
